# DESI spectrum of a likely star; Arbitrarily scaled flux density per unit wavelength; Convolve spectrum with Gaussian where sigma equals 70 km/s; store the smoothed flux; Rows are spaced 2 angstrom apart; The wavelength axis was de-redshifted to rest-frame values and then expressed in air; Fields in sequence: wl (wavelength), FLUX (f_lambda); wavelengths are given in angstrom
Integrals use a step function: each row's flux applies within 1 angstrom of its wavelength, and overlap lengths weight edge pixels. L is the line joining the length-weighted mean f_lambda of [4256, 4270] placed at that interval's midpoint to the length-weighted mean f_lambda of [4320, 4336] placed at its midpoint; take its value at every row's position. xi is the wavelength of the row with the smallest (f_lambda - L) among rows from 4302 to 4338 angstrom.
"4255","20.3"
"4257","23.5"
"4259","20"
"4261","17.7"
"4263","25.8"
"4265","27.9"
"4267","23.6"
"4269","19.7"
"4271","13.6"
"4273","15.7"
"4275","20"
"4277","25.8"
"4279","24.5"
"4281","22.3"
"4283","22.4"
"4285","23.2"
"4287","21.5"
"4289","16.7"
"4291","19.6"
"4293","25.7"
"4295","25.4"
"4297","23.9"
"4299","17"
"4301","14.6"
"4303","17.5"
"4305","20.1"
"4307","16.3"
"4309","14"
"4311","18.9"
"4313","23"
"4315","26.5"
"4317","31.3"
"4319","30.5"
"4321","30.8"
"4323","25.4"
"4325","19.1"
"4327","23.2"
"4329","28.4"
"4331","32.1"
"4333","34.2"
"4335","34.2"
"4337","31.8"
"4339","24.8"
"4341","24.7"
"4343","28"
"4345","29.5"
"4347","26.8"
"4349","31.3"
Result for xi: 4309 angstrom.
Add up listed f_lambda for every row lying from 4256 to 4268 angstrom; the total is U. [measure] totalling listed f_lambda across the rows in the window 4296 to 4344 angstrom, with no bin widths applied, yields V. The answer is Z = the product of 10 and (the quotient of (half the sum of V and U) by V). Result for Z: 6.2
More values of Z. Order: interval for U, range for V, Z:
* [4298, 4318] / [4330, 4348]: 8.7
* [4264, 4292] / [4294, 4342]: 7.5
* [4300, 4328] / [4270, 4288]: 13.2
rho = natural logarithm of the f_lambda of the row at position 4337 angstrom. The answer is 3.46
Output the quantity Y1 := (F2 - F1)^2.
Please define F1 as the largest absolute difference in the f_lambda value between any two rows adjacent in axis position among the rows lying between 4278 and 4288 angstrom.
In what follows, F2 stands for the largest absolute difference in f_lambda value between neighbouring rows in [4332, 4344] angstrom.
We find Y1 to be 23.0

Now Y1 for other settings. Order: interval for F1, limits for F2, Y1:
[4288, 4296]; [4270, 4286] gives 0.1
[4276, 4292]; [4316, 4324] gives 0.4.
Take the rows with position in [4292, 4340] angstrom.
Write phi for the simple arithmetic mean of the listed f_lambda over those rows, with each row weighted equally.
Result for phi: 25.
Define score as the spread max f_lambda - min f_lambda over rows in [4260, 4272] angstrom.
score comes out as 14.3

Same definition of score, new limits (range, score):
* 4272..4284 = 10.1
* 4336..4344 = 7.1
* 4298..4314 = 9.0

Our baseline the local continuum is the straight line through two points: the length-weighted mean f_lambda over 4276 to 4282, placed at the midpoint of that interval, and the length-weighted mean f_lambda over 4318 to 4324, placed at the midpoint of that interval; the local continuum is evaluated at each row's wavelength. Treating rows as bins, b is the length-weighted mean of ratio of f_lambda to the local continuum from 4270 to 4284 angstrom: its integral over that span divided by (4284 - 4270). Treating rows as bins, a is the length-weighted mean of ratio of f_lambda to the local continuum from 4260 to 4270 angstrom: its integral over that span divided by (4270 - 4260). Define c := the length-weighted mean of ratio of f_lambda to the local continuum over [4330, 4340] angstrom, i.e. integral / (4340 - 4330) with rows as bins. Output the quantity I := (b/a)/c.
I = 0.82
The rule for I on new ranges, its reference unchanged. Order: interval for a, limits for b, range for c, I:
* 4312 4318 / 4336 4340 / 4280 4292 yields 1.15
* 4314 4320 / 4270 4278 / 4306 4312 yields 1.29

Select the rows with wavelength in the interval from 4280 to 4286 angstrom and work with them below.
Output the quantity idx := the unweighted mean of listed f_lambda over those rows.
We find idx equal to 23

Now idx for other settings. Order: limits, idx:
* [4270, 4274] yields 15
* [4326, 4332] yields 28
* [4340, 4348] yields 27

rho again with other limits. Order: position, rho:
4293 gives 3.25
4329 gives 3.35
